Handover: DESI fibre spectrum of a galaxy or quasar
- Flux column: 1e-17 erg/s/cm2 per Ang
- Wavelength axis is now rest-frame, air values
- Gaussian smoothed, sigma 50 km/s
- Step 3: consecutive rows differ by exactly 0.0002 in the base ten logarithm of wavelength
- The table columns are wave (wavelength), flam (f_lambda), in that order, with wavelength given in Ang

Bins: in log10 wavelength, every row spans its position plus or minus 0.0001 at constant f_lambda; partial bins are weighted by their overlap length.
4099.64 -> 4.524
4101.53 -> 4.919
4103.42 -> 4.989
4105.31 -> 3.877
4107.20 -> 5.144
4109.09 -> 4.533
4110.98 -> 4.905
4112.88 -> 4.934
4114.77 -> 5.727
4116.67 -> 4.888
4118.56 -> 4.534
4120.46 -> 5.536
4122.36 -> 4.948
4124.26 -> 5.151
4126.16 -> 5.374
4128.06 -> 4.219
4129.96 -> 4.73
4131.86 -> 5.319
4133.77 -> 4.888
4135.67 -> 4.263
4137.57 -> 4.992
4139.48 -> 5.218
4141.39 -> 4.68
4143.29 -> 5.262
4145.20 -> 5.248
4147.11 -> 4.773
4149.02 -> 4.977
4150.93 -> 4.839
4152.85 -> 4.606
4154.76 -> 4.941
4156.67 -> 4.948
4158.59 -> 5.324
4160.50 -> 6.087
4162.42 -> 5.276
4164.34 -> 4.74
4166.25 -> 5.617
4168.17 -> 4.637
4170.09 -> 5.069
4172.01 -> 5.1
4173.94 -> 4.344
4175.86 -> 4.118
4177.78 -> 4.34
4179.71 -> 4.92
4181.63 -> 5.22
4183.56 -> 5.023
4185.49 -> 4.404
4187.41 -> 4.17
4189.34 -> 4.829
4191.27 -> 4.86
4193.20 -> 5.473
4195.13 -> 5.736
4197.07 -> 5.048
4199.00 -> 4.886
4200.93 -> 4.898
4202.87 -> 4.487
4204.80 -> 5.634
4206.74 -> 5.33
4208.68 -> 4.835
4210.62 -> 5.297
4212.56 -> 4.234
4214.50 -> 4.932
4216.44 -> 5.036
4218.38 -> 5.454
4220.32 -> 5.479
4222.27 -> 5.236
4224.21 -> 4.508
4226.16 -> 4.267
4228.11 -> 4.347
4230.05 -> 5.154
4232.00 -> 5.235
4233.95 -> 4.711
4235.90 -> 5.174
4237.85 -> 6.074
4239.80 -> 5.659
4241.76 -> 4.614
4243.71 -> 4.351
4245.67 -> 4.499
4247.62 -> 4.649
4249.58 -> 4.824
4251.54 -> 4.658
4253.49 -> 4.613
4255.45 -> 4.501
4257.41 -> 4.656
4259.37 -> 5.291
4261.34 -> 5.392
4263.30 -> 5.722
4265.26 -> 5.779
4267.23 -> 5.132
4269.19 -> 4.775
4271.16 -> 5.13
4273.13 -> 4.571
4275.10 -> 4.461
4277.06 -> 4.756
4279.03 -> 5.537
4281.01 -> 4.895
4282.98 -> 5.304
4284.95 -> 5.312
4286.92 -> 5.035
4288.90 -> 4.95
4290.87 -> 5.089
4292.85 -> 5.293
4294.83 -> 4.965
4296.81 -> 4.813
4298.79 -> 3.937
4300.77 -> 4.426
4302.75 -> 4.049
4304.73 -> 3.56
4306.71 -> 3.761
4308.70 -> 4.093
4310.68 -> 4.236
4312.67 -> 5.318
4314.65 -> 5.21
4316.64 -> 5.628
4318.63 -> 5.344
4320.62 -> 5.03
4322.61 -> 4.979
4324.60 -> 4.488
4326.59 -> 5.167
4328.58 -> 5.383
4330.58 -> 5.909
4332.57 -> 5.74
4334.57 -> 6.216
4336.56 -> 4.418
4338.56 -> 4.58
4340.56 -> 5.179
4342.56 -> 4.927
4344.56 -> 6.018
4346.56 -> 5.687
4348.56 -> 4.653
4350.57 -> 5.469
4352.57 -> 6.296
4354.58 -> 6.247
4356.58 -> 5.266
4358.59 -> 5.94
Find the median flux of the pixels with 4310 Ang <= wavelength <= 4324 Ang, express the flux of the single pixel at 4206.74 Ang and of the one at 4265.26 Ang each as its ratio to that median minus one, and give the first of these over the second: 0.2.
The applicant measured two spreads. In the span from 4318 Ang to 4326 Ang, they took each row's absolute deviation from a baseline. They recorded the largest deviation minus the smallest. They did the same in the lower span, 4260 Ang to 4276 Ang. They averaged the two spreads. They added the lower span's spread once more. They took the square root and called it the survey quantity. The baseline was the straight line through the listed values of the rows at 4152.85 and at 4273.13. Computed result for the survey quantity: 1.47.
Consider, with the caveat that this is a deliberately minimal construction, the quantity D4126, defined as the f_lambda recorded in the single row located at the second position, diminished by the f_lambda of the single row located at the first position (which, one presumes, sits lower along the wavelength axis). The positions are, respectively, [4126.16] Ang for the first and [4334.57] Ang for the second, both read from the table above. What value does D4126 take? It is 0.84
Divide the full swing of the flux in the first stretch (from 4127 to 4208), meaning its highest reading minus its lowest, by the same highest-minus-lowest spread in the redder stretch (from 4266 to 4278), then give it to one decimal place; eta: 2.9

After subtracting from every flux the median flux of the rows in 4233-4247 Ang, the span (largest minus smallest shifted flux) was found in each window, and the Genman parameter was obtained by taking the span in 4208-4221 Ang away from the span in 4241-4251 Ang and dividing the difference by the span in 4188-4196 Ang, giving -0.9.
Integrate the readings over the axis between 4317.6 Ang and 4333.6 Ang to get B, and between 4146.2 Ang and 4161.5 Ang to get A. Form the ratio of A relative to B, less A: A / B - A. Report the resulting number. -76.5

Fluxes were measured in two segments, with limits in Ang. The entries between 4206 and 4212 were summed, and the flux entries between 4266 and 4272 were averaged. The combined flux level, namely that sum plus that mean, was 20.5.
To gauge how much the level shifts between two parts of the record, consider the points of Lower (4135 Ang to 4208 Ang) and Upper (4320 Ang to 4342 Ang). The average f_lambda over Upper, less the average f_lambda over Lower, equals 0.23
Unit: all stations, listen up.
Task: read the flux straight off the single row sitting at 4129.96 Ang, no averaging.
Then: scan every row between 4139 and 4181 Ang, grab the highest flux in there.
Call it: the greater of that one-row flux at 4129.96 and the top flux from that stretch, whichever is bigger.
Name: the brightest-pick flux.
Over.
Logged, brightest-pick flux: 6.1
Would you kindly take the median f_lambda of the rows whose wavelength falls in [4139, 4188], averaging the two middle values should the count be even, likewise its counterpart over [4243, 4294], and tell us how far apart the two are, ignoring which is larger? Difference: 0.022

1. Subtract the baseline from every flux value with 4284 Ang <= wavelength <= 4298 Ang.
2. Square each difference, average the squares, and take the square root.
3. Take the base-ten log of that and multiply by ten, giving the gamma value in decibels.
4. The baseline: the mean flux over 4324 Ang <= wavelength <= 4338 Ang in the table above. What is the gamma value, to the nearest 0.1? -5.0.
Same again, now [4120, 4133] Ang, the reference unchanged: -2.9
